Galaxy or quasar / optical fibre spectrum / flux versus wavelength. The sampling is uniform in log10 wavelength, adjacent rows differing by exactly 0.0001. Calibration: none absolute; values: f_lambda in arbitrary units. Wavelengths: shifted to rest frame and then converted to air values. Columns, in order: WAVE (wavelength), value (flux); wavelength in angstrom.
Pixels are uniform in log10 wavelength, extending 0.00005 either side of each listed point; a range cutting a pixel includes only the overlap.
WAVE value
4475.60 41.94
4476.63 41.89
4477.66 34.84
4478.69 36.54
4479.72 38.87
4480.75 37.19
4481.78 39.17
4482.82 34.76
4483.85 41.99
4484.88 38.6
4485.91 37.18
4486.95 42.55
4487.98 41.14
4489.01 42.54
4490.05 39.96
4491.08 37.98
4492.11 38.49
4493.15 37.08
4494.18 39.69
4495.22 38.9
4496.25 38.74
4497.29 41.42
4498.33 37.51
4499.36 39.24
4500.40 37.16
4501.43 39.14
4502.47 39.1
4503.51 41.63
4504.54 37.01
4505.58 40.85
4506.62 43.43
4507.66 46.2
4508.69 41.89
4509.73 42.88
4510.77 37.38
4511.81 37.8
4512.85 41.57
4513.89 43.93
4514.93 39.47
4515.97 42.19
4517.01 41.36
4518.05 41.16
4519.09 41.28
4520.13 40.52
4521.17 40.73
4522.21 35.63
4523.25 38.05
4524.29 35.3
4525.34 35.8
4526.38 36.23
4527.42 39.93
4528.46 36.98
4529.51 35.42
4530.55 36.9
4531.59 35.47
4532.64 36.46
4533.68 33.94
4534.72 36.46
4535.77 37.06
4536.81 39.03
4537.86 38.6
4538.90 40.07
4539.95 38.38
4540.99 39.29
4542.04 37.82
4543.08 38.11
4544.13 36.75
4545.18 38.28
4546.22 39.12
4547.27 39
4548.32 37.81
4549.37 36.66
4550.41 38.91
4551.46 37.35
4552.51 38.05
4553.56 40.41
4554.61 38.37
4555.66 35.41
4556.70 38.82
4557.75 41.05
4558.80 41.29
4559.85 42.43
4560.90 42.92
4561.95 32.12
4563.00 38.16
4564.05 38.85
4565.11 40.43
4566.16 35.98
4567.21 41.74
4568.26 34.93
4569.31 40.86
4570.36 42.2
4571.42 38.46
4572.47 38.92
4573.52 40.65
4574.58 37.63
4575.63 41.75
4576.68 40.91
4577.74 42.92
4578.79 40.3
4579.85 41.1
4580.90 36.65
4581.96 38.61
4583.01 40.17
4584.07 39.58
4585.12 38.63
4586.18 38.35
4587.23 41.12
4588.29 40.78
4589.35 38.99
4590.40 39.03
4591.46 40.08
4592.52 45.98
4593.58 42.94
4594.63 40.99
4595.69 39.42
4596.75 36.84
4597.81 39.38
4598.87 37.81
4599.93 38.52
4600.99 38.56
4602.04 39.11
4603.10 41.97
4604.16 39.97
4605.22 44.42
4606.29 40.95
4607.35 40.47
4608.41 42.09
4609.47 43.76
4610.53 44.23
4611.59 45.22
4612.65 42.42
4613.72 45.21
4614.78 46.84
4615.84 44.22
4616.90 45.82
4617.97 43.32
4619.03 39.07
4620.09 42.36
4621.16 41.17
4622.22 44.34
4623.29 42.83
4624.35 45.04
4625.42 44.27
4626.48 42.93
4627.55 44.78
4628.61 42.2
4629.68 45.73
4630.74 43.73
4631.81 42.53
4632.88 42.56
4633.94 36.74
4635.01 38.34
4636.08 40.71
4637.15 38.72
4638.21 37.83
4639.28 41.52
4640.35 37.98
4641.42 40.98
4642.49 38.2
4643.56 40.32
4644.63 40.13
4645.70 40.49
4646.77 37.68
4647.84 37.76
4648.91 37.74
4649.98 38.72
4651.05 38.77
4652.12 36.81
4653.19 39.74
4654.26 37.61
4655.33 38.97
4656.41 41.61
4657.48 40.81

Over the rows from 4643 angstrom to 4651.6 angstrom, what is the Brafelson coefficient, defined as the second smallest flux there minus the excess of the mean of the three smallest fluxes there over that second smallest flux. 37.8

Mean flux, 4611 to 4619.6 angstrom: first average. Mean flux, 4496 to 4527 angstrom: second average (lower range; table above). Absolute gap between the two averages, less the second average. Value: -35.6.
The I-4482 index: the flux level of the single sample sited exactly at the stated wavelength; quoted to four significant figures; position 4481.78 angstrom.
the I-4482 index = 39.17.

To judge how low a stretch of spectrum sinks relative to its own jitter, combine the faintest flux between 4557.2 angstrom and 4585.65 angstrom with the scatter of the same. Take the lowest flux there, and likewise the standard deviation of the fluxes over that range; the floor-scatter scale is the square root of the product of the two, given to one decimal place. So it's 9.0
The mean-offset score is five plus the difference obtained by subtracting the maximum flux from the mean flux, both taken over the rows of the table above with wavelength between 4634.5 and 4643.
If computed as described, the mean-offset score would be 2.8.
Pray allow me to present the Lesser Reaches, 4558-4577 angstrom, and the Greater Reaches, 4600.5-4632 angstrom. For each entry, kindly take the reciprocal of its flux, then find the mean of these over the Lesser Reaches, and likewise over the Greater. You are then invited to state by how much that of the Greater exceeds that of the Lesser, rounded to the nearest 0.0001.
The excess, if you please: -0.0022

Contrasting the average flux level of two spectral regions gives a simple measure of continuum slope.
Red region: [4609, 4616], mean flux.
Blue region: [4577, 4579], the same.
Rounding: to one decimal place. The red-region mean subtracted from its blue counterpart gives -2.9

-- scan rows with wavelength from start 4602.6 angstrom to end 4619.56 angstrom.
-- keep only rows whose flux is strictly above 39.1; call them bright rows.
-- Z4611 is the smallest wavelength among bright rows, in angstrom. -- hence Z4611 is 4603.10 angstrom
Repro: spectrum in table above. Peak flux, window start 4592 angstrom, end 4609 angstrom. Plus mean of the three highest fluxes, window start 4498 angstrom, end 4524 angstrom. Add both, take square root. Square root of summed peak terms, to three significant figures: 9.51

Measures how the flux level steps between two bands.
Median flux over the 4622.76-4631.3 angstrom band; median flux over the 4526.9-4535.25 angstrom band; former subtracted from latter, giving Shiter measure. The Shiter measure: -7.5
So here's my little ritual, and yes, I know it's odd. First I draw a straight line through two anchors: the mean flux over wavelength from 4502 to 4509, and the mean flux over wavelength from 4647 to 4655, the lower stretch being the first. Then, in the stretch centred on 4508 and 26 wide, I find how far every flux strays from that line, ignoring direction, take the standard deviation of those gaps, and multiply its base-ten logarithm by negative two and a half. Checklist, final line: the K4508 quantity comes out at -0.5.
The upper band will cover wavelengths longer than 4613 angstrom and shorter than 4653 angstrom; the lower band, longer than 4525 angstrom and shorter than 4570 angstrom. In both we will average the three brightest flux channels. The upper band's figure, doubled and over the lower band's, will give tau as 2.18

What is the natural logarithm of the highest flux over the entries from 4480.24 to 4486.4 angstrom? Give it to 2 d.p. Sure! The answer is 3.74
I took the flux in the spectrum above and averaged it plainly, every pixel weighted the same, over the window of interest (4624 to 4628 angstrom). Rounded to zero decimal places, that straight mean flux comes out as 44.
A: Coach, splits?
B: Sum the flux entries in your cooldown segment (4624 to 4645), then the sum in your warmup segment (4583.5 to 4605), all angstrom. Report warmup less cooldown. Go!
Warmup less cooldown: -27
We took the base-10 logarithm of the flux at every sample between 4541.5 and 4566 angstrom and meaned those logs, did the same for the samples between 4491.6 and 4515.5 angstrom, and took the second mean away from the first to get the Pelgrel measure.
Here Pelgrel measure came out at -0.016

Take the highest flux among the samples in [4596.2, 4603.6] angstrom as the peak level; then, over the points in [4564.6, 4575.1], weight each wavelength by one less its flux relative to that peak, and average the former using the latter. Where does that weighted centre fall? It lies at 4569.7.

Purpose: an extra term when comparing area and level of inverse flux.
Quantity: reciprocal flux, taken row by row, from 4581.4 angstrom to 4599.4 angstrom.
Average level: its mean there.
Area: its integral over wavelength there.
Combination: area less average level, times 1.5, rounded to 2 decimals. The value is 0.64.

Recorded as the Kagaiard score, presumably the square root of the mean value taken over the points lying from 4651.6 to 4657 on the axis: 6.24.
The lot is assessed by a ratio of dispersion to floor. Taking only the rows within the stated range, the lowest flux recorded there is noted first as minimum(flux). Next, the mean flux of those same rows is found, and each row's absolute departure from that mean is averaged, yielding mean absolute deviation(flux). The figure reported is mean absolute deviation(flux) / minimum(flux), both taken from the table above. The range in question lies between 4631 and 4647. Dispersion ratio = 0.0437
